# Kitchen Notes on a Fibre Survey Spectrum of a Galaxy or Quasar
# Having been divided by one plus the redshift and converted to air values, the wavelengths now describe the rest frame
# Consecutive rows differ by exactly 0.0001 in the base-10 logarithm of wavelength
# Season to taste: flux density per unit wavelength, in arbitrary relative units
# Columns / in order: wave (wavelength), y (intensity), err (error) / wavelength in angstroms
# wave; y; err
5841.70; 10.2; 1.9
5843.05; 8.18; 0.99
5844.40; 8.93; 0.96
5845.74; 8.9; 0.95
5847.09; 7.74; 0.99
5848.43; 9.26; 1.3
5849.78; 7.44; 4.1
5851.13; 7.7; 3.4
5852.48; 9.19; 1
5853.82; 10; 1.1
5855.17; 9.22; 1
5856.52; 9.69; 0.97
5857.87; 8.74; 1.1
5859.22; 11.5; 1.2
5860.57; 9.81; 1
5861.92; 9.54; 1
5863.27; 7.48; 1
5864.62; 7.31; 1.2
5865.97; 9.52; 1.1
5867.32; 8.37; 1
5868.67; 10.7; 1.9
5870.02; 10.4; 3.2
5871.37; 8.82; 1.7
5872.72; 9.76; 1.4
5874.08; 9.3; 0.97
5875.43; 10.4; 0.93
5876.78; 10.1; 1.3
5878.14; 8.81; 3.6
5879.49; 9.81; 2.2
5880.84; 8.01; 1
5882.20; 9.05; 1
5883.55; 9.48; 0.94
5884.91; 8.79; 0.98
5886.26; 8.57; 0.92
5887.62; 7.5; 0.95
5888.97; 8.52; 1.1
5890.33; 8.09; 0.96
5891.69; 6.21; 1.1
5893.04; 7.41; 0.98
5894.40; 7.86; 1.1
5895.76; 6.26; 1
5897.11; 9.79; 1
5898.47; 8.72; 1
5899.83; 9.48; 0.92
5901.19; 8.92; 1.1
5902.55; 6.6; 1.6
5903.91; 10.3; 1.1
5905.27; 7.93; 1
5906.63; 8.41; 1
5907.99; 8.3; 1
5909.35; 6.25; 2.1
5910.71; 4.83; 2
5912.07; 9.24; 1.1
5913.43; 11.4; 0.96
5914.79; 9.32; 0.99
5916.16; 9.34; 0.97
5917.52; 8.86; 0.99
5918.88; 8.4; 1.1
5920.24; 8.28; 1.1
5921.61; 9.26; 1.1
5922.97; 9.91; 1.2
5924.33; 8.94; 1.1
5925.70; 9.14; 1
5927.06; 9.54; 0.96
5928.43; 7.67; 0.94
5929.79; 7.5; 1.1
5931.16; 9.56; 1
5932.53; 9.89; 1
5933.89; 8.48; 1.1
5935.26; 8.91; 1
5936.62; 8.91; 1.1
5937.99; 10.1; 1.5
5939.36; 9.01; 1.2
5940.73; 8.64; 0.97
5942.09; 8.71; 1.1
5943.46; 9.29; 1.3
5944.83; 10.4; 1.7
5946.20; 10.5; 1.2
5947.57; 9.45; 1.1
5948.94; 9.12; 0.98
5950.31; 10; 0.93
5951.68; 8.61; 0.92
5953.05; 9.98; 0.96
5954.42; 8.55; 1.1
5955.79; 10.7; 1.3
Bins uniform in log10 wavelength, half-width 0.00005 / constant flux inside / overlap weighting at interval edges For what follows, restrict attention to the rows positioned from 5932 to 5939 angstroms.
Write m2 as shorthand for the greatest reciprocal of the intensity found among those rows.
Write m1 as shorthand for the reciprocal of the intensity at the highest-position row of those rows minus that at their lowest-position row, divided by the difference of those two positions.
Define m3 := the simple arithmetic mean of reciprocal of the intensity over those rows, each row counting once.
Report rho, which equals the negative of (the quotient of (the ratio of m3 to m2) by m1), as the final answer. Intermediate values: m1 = -0.0004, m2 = 0.118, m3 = 0.109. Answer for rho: 2390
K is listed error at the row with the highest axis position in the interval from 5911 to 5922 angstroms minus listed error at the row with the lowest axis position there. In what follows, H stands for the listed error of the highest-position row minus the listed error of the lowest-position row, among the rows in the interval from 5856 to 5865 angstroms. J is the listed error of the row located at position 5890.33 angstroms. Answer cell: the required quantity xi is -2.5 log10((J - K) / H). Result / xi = -1.6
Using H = 0.23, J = 0.96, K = 0.00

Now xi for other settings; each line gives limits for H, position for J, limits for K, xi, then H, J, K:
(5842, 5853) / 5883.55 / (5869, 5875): -6.3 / 0.01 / 0.94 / -2.23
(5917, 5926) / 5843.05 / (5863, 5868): -5.0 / 0.01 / 0.99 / 0.00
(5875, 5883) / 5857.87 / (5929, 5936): -3.1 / 0.07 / 1.10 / -0.10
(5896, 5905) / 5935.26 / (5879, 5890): -3.3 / 0.10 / 1.00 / -1.10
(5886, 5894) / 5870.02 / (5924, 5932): -4.4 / 0.06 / 3.20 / -0.10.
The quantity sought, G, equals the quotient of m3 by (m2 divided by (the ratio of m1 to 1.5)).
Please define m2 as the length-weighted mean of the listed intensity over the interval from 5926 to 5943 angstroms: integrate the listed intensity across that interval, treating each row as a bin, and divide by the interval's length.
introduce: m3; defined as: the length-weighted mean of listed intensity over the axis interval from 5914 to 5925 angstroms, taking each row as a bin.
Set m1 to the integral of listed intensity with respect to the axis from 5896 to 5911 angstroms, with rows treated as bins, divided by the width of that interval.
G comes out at 5.53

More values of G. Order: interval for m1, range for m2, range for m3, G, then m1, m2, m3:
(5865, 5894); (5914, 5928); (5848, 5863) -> 6.03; 8.91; 9.09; 9.23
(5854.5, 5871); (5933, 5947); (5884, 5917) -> 5.53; 9.35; 9.31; 8.26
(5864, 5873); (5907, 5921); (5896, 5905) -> 6.44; 9.27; 8.43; 8.79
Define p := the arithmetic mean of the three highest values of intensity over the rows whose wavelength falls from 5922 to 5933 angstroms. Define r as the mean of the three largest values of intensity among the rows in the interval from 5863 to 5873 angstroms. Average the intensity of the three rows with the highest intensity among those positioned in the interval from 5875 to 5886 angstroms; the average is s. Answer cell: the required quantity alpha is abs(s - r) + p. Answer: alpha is 10.0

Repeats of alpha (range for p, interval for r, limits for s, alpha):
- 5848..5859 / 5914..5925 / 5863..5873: 10.4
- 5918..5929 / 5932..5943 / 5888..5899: 10.2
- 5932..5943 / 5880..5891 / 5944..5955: 10.9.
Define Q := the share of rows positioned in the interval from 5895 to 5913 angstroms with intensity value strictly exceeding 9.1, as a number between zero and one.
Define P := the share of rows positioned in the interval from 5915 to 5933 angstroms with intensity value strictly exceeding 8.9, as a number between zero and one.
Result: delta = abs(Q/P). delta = 0.50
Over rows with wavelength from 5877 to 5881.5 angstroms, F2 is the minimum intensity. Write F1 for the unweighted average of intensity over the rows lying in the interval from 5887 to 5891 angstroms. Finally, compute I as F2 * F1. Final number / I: 64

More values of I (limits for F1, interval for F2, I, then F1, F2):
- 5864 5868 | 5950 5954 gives 72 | 8.4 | 8.61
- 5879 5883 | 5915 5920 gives 75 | 9.0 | 8.4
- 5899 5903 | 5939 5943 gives 72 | 8.3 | 8.64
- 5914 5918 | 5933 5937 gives 78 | 9.2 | 8.48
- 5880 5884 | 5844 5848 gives 68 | 8.8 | 7.74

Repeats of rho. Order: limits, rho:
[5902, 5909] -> 142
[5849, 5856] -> 180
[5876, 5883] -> -416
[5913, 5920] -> -156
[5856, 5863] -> -2975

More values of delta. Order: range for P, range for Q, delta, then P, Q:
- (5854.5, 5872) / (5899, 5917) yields 0.75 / 0.62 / 0.46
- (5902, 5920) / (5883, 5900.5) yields 0.60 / 0.38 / 0.23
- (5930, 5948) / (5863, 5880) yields 0.80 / 0.77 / 0.62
